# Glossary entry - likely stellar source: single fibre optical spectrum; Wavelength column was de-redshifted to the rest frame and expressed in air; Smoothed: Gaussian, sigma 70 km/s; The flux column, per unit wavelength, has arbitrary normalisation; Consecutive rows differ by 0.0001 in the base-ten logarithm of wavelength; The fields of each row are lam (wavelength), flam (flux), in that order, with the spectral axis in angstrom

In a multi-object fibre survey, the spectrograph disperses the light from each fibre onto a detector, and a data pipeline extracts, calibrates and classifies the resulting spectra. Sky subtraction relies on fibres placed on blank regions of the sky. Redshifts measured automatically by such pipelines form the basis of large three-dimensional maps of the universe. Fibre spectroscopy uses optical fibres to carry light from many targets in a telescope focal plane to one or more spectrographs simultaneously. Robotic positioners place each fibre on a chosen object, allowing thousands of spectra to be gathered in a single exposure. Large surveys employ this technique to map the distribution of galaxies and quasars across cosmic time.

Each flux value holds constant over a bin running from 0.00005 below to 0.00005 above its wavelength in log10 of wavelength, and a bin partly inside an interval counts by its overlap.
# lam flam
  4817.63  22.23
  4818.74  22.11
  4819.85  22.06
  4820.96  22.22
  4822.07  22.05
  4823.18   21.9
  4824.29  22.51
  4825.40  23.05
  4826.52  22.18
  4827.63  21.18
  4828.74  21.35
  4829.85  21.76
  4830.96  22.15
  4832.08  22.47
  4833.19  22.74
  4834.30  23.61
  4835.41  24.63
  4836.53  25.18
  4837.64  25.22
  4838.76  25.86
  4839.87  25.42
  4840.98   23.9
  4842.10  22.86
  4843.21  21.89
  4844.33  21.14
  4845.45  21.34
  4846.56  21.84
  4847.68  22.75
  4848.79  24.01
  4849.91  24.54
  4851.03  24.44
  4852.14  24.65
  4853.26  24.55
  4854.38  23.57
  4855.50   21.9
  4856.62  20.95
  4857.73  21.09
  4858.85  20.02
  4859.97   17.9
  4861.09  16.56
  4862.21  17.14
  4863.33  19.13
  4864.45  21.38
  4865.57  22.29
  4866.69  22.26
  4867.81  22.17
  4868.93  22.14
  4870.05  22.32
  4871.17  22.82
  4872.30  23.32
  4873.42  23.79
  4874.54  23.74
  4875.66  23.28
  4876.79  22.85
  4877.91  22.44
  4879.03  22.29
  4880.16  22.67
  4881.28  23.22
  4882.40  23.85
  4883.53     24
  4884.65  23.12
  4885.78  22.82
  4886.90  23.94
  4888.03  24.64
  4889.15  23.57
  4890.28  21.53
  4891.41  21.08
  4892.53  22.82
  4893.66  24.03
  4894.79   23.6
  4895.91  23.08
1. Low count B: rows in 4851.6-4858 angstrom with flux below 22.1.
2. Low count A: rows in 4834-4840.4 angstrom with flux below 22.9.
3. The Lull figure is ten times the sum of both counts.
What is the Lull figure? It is 30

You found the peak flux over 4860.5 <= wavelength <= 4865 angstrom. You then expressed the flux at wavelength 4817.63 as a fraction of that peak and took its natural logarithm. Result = 0.039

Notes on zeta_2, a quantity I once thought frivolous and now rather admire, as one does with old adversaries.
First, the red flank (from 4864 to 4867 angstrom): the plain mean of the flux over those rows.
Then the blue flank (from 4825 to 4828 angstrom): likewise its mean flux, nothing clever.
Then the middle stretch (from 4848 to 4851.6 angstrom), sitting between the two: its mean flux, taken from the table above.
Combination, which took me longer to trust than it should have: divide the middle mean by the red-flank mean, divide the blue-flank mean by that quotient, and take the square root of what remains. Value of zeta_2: 4.47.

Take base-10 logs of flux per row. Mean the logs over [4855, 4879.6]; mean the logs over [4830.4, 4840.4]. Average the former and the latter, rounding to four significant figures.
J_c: 1.356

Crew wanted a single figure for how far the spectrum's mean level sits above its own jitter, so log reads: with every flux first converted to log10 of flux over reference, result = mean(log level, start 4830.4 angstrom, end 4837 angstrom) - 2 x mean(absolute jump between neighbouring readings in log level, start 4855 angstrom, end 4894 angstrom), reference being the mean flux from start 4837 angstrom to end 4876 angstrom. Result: -0.011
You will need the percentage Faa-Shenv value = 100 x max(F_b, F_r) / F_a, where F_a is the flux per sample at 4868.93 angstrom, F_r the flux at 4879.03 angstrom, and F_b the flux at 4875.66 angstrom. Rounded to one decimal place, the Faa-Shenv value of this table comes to 105.1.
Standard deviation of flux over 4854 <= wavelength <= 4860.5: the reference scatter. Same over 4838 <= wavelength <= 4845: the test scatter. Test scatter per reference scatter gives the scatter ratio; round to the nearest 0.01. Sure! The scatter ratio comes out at 1.00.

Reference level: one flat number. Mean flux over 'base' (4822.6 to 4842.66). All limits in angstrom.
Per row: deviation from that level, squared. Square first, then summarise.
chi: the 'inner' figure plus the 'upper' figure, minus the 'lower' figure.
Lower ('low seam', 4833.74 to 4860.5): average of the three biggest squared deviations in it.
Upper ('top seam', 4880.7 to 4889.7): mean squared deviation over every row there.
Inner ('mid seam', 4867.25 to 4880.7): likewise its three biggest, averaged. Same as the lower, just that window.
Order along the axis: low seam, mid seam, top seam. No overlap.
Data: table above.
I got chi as -14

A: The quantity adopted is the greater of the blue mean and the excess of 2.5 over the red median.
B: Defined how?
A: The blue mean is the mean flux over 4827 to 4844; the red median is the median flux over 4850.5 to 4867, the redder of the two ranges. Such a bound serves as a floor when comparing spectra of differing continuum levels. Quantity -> 23.3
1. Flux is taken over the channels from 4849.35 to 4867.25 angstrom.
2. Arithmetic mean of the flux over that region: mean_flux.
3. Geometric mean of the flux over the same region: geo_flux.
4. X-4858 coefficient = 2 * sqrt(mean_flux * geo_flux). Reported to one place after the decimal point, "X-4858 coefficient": 42.6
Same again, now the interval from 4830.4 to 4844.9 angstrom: 47.2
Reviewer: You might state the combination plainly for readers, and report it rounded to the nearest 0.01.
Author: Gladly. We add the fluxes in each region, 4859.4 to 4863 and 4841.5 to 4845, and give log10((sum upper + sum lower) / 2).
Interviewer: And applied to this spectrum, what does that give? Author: 1.77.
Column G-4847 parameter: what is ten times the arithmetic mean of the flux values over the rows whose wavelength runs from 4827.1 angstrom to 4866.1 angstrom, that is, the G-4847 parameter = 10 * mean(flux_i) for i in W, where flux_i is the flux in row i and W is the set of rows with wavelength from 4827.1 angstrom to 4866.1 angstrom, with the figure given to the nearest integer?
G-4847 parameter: 223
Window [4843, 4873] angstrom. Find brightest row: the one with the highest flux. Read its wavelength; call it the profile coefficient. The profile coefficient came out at 4852.14 angstrom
